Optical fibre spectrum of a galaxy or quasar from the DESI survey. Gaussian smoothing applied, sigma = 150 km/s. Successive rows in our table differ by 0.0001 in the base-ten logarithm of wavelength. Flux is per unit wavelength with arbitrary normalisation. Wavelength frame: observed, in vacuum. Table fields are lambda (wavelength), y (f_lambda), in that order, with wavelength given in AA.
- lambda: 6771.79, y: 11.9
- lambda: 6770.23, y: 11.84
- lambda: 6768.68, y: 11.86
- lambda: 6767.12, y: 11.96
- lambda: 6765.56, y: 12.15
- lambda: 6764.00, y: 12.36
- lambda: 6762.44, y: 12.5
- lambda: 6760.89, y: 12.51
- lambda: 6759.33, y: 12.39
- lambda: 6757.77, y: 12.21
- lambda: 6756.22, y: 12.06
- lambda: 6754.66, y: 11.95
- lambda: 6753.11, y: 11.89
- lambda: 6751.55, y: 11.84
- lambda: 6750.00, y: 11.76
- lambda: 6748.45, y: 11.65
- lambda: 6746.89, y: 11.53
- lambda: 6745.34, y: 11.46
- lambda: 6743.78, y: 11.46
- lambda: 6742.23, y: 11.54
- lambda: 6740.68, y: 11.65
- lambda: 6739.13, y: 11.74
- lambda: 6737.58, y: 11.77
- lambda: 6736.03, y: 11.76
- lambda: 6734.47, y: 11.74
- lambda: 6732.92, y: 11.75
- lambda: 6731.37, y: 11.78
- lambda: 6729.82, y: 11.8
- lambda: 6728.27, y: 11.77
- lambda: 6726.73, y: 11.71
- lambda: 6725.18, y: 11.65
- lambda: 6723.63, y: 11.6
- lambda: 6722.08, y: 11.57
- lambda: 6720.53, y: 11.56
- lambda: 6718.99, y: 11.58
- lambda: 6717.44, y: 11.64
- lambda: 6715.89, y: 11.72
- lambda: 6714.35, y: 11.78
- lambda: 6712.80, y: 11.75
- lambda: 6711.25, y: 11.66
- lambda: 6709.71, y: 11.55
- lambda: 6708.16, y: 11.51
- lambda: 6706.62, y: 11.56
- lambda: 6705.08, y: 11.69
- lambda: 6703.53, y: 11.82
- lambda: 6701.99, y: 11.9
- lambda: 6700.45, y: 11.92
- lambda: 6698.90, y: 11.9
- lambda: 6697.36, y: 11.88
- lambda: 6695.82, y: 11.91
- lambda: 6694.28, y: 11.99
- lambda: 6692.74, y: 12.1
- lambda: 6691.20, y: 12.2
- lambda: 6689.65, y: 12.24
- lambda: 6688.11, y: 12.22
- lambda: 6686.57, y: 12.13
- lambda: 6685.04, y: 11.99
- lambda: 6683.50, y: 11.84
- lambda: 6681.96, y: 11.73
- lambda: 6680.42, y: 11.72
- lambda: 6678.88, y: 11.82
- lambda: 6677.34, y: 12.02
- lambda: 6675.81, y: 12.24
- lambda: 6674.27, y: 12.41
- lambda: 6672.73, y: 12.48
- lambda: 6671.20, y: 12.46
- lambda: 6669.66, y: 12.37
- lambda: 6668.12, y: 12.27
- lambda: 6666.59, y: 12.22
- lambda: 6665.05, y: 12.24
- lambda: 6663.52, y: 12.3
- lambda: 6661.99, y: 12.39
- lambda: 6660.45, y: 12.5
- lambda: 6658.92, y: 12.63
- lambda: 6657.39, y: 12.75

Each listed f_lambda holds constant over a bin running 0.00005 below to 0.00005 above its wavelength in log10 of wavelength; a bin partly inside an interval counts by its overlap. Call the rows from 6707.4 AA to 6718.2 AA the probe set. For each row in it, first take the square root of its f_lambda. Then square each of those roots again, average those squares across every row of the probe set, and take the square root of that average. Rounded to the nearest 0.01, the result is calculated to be 3.41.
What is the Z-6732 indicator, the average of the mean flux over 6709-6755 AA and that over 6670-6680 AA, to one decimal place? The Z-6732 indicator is 12.0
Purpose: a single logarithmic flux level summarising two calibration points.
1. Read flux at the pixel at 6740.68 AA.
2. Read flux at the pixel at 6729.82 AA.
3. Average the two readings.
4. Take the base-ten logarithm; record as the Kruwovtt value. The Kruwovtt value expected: 1.07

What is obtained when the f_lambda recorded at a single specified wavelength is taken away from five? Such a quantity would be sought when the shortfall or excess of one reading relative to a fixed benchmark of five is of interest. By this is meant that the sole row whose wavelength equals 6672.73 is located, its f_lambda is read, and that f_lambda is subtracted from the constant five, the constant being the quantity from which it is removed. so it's -7.48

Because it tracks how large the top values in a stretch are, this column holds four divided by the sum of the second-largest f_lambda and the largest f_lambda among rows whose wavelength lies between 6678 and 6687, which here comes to 0.166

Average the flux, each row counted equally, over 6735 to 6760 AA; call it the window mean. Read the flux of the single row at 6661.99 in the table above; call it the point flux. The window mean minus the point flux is -0.60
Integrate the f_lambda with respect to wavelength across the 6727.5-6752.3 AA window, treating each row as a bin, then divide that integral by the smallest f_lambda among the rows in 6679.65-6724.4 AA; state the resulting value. 25.2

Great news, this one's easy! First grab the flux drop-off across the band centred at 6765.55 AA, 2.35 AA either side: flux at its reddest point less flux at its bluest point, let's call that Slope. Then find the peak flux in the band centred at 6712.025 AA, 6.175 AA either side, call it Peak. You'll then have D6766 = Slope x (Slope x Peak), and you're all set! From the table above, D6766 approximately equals 1.9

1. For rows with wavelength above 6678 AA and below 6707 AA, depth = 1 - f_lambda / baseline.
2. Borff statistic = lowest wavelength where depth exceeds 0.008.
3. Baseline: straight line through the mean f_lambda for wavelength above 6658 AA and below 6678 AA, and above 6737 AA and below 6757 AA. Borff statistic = 6678.88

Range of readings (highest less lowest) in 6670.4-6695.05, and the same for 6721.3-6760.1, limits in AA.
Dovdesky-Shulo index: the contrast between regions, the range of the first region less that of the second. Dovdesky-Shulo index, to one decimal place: -0.2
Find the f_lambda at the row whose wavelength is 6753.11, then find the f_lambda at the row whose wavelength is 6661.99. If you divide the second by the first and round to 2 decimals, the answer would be 1.04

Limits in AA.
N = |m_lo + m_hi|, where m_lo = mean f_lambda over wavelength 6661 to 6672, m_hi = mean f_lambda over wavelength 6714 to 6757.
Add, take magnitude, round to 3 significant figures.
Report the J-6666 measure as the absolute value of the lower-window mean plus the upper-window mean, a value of 24.0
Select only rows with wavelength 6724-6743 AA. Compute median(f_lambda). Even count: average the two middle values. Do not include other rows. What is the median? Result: 11.7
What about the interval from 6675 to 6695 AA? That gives 12.0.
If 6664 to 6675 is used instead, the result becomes 12.4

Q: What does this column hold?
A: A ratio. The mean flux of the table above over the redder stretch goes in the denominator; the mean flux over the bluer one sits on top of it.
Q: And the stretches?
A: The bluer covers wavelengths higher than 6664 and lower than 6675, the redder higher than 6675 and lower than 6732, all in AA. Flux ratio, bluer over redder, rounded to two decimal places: 1.04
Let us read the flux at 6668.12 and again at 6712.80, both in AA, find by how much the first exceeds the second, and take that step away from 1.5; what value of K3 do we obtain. 1.0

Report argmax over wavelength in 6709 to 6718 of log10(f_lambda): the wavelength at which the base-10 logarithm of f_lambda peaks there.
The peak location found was 6714.35 AA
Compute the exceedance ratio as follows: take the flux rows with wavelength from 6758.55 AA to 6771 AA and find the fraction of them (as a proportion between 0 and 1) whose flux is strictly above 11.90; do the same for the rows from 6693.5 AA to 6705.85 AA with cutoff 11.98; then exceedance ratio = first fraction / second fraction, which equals 6.0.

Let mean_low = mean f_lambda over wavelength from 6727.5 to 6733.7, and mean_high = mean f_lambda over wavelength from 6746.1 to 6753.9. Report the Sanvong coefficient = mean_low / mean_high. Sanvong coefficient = 1.00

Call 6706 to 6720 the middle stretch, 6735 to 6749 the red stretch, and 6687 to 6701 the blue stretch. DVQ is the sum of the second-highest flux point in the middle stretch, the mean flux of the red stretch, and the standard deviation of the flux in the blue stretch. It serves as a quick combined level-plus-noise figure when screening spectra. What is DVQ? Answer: 23.5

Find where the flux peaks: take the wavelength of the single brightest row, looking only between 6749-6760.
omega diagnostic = 6759.33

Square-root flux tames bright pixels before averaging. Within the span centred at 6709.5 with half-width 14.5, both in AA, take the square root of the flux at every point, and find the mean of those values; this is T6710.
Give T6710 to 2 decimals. 3.42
